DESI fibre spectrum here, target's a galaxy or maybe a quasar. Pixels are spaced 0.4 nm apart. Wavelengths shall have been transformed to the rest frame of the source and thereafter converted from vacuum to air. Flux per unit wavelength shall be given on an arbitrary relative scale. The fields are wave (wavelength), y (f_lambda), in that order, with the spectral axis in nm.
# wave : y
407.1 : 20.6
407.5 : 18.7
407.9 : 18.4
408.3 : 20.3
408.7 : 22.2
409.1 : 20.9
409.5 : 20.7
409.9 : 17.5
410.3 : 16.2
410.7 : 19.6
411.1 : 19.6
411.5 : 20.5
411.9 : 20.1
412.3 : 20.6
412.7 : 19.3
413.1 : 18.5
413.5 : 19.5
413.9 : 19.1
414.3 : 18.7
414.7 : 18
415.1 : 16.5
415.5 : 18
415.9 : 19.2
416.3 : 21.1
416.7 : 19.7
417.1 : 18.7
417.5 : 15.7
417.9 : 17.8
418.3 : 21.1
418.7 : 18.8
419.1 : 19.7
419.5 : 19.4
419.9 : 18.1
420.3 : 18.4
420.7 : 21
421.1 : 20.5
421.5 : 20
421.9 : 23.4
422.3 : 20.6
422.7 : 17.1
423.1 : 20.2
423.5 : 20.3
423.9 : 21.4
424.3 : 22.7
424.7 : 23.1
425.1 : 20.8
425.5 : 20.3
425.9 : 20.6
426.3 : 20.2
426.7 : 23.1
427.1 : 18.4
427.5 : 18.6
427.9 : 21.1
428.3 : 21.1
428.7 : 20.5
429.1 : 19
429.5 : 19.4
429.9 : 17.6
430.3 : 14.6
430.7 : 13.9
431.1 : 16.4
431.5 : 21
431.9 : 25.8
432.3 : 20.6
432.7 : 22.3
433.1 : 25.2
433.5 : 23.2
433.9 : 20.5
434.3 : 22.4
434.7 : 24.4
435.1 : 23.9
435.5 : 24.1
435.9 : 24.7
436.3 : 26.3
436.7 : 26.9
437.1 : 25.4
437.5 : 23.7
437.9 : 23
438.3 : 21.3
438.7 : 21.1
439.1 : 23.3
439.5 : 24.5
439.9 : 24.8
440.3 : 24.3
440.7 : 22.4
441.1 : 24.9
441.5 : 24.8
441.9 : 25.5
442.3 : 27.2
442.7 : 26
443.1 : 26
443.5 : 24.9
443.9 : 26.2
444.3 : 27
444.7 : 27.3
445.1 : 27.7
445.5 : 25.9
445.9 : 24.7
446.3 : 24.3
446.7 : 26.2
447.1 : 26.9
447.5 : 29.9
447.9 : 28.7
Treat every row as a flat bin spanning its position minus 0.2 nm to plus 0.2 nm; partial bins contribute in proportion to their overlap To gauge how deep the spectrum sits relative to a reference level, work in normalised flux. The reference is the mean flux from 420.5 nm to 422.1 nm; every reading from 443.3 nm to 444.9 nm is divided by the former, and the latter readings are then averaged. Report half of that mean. 0.62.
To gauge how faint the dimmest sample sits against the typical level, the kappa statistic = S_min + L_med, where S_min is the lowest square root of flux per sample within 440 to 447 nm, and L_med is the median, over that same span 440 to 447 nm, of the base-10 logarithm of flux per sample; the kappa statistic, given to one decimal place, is 6.1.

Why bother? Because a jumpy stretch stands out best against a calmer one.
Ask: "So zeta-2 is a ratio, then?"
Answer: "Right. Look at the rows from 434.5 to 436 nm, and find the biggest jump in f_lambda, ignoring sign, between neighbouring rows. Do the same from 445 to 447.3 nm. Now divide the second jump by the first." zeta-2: 3.2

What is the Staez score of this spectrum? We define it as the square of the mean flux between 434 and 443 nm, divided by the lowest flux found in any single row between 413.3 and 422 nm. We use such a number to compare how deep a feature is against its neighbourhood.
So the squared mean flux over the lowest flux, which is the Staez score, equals 38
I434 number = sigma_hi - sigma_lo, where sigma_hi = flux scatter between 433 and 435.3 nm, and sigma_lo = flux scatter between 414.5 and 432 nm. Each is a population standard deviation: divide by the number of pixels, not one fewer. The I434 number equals -0.8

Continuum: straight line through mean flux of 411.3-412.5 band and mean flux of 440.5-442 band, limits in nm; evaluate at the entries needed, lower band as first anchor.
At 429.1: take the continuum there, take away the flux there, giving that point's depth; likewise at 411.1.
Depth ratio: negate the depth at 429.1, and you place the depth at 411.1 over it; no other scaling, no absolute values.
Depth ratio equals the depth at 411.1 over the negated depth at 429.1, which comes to -0.2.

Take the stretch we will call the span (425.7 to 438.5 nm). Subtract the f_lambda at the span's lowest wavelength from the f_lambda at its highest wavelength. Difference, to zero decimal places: 1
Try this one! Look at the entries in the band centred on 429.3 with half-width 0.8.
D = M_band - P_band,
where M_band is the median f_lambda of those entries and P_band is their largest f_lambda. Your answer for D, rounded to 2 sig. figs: -1.3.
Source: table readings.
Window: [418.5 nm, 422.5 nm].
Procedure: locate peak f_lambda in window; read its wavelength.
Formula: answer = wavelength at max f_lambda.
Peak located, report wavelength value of 421.9 nm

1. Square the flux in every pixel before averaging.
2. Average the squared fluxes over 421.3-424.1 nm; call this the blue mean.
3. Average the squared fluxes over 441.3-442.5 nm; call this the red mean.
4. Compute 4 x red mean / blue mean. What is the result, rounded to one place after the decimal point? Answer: 6.4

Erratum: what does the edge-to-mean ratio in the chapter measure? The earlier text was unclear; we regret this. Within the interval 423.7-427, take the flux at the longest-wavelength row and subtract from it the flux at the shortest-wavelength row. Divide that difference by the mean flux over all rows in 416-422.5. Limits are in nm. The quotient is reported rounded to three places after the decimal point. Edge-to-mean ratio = 0.087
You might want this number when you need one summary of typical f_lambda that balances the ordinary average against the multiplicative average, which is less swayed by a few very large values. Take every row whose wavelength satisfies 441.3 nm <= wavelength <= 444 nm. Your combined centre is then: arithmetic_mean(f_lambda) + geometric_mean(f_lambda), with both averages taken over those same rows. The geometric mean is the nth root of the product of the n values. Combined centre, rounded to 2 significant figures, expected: 52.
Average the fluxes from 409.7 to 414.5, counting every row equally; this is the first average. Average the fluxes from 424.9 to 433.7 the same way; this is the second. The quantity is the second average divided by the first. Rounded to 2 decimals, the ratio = 1.06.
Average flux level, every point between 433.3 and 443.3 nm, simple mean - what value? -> 24.2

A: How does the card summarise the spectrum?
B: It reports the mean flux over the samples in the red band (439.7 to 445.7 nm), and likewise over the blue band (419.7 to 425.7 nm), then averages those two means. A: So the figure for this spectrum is 23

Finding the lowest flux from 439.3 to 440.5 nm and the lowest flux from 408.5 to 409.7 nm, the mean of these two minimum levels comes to 22.5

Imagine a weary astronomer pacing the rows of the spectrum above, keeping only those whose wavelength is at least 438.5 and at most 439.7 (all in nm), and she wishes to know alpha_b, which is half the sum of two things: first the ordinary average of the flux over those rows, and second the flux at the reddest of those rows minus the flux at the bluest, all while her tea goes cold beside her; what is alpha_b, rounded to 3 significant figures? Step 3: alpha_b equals 13.2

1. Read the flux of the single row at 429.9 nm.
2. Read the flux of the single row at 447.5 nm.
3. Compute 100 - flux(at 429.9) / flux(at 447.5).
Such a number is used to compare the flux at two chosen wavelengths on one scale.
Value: 99.4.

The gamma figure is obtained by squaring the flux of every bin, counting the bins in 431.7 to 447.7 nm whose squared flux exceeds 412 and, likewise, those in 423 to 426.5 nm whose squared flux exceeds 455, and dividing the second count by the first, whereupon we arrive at 0.075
